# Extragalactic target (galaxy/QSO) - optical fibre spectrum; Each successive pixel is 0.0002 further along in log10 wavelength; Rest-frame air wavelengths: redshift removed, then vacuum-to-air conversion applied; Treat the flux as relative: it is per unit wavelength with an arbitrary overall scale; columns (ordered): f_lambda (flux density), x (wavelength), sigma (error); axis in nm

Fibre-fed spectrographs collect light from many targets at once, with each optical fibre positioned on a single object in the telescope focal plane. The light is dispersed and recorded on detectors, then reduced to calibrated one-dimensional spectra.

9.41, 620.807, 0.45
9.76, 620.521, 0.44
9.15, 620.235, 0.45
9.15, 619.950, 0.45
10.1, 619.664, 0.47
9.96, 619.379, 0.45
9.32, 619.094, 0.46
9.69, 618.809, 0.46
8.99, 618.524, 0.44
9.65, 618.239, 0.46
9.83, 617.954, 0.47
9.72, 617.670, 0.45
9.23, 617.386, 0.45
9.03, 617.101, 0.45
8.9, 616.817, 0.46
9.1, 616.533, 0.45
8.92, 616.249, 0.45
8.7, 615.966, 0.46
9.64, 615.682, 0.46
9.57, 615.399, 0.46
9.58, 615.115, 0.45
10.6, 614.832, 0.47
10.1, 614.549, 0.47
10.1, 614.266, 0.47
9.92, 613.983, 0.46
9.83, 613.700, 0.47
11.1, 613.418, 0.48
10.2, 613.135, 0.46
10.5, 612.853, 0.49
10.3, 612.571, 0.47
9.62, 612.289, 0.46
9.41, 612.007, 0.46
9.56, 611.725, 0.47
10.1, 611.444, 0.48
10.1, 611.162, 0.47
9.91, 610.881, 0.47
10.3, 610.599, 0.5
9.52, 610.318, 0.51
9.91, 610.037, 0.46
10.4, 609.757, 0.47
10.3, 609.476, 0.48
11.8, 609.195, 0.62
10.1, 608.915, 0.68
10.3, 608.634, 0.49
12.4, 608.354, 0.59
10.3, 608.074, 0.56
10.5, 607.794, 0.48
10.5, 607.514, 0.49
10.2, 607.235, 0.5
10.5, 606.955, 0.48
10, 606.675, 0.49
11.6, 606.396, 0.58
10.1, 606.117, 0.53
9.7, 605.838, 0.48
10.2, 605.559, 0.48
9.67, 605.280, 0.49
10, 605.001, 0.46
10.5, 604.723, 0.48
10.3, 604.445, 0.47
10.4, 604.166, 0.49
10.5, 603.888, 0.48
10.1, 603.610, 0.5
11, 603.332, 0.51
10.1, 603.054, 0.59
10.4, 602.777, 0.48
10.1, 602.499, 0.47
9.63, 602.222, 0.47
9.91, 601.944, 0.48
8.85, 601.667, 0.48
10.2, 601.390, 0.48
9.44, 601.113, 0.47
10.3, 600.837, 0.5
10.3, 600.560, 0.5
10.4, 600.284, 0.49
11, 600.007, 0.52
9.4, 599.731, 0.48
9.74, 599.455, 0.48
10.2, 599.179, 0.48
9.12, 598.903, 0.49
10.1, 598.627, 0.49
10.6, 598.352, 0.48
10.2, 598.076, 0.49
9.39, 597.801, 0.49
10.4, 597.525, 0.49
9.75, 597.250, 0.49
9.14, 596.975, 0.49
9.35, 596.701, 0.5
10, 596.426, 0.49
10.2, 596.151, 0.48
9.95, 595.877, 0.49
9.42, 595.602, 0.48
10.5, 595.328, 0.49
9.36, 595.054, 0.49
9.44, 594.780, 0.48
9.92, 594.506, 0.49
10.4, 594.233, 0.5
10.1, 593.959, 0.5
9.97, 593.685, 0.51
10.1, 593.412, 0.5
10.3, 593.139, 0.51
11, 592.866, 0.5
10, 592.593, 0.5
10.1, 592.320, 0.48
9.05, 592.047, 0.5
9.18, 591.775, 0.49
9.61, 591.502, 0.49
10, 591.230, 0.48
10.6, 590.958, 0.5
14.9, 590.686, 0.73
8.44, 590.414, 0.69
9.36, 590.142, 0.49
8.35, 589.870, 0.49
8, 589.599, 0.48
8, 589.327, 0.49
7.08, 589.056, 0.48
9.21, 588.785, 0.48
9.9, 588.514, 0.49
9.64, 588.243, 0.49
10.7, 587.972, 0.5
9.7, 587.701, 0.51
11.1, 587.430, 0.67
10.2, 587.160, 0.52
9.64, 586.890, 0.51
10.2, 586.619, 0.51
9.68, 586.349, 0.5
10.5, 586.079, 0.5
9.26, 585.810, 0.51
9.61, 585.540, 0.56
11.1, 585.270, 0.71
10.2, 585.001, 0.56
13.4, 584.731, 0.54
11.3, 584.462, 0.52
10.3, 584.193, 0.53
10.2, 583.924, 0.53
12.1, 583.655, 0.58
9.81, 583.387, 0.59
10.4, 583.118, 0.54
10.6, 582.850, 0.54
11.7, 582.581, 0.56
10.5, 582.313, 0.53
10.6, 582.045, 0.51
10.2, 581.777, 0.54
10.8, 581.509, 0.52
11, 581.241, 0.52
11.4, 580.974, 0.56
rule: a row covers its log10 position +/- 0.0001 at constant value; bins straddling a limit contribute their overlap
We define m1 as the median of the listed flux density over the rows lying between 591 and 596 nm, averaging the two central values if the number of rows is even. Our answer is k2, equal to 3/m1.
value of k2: 0.300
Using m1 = 10.0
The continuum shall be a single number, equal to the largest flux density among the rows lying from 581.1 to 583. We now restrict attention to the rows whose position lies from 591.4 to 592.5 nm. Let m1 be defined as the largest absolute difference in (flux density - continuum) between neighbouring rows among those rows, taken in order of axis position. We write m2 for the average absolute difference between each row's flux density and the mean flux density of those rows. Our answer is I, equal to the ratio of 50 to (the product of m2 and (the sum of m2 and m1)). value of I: 95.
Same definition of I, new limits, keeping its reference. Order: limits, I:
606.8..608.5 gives 34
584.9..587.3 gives 59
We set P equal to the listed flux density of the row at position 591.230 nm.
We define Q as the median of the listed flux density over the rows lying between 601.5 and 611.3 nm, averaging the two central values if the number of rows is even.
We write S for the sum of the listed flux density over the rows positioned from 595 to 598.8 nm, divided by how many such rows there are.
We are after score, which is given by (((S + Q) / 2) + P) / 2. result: 10.0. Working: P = 10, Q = 10.2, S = 9.9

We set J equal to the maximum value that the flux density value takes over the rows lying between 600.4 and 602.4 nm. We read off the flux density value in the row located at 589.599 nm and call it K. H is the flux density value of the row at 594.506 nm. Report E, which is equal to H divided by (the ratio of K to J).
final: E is 12.8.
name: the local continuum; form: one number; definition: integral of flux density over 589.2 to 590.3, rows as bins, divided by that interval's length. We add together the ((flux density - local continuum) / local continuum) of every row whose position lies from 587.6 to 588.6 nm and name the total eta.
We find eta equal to 0.74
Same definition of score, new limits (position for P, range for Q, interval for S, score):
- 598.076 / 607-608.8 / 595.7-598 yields 10.1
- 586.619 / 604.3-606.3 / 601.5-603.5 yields 10.1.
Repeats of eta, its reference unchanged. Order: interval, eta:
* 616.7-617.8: 0.38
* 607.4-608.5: 1.18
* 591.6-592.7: 0.55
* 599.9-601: 0.98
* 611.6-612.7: 0.61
